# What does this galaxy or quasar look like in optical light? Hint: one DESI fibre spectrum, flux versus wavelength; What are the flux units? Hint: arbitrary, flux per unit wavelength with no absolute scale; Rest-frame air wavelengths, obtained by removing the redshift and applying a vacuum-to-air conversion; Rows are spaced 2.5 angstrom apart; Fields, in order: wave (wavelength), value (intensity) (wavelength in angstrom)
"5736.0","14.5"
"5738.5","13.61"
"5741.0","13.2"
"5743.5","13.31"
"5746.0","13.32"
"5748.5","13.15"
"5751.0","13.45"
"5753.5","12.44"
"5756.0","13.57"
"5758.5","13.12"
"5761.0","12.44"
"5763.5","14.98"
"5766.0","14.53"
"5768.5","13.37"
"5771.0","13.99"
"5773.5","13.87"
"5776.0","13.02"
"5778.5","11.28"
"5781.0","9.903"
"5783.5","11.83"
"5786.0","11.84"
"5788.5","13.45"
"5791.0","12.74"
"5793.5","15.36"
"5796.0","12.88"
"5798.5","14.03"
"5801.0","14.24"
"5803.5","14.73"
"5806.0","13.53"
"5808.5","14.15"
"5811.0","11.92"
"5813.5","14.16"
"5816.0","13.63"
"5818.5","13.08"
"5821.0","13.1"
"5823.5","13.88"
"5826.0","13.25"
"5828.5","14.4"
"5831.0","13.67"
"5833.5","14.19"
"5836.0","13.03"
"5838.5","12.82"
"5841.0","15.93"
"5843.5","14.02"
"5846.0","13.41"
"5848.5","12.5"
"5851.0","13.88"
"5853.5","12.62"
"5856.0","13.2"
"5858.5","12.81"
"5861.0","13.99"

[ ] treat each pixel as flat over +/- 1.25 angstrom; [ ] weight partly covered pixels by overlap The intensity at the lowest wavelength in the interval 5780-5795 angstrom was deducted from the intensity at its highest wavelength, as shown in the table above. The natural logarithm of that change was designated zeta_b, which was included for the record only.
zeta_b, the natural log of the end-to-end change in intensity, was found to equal 1.7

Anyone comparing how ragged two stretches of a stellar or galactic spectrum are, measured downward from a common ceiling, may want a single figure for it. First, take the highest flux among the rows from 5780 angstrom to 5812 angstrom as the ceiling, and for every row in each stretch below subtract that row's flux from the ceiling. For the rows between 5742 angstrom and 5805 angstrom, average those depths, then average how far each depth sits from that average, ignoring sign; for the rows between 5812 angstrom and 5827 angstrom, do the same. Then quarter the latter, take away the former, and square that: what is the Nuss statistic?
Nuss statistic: 0.6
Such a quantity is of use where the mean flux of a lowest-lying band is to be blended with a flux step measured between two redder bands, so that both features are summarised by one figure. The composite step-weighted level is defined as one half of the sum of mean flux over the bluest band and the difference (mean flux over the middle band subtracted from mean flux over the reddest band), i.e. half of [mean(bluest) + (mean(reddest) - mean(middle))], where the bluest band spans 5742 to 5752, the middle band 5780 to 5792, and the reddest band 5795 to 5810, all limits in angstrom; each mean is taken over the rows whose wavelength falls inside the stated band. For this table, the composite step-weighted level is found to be 7.6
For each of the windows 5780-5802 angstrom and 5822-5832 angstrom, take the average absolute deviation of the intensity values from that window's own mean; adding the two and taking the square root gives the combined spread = 1.24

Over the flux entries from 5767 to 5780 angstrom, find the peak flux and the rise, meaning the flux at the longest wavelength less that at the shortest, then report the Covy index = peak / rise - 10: -17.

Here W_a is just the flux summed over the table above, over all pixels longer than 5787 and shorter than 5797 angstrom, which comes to 54.4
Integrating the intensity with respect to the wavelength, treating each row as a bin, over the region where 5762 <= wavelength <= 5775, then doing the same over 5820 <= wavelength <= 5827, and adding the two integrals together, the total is 277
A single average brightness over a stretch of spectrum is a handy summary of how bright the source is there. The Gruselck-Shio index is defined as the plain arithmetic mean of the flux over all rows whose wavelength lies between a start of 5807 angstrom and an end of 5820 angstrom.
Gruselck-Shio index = 13.4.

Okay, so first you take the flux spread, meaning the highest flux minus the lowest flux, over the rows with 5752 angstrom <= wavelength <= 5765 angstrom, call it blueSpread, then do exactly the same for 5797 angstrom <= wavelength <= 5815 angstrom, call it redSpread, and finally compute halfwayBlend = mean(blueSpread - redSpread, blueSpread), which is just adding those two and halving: 1.1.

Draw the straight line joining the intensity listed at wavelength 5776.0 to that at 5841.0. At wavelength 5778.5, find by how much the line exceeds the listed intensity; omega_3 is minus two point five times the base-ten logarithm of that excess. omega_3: -0.7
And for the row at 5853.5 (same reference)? -1.5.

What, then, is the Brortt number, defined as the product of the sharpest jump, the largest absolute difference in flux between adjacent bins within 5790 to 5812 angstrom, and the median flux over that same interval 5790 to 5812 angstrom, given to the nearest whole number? 37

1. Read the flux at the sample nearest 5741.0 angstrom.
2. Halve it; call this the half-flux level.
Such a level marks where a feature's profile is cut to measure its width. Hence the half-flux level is 6.60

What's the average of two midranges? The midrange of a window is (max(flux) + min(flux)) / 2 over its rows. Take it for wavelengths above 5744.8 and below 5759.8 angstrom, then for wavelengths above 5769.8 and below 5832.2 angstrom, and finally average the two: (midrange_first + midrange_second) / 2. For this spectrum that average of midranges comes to 12.8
